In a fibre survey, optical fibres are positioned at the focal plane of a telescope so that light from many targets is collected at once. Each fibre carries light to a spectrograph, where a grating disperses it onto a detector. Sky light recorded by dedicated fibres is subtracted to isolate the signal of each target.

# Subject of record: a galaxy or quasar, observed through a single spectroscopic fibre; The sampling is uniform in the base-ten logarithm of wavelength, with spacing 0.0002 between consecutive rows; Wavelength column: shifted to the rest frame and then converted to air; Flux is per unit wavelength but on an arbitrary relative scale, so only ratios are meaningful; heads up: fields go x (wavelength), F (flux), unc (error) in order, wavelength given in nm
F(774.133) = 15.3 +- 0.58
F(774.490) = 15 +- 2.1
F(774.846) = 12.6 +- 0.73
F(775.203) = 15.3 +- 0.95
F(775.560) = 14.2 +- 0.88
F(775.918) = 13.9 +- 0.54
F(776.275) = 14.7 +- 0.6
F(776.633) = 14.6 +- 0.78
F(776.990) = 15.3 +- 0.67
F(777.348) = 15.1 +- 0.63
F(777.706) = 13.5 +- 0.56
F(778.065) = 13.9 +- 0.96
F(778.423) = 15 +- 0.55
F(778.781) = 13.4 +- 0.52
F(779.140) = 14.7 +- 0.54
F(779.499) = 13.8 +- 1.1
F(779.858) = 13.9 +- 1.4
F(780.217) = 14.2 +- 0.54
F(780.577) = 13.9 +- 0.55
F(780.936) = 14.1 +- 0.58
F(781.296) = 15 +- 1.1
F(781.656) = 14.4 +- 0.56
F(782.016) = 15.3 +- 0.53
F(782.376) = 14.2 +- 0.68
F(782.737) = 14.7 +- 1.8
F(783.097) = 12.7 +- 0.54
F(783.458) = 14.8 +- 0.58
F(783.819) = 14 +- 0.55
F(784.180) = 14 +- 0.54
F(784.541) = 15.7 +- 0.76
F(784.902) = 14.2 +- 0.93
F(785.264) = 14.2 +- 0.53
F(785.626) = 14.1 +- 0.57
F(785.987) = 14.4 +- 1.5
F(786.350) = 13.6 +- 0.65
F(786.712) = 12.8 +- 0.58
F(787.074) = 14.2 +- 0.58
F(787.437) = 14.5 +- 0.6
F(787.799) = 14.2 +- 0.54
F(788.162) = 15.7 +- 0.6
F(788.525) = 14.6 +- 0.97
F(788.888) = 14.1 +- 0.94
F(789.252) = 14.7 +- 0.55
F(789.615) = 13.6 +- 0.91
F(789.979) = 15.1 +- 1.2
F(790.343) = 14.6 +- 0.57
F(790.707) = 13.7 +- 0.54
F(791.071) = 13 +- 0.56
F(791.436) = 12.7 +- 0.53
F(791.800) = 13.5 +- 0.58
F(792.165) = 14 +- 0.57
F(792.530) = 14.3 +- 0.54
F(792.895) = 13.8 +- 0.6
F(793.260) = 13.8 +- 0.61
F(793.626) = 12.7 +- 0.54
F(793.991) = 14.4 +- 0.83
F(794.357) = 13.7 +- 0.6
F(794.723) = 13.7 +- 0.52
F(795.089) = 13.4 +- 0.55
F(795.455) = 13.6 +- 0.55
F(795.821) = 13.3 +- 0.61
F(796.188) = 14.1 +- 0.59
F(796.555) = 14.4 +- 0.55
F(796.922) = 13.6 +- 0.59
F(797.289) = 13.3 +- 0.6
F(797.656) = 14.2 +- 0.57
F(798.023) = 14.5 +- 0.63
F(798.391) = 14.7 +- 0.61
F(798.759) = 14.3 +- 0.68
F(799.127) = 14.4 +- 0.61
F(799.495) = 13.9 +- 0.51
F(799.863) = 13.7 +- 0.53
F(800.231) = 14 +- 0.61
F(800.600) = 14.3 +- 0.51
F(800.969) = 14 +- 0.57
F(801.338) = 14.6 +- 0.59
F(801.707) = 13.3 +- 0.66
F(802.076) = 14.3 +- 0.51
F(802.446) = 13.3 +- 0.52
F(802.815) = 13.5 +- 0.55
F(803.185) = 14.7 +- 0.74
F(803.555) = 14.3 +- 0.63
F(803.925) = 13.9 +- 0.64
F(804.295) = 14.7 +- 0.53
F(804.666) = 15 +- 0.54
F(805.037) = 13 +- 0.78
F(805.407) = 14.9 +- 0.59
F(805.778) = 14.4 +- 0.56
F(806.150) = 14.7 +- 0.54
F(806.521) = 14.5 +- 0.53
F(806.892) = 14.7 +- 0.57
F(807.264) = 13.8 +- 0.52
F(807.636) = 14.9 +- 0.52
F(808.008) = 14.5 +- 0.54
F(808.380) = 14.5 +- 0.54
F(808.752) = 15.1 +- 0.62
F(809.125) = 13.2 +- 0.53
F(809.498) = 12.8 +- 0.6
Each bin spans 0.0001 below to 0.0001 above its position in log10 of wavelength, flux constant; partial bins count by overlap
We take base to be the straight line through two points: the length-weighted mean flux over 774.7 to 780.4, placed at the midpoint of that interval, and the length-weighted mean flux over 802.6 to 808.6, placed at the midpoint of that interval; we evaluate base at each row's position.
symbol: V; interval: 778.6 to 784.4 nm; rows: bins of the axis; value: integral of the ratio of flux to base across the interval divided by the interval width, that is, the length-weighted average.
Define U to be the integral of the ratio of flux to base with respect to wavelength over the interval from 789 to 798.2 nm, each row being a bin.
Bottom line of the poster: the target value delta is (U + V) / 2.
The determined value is 4.9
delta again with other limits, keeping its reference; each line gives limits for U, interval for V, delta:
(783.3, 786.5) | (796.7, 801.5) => 2.1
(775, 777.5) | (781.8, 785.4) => 1.8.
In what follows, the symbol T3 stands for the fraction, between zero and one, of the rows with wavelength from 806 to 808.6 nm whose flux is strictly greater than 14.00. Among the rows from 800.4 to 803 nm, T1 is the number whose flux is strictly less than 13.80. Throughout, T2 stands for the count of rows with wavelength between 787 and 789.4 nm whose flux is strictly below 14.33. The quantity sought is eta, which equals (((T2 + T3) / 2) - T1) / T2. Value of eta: -0.4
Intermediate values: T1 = 3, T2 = 3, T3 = 0.9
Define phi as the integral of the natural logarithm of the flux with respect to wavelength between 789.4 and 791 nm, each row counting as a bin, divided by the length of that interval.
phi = 2.65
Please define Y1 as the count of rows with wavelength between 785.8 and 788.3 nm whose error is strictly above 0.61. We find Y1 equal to 2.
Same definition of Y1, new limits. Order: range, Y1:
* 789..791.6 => 2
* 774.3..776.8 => 5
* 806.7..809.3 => 1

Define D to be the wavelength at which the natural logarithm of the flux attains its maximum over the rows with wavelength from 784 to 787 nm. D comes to 784.541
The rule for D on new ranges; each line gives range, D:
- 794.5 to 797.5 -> 796.555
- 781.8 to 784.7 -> 784.541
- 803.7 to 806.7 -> 804.666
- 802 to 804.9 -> 804.666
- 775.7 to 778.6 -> 776.990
